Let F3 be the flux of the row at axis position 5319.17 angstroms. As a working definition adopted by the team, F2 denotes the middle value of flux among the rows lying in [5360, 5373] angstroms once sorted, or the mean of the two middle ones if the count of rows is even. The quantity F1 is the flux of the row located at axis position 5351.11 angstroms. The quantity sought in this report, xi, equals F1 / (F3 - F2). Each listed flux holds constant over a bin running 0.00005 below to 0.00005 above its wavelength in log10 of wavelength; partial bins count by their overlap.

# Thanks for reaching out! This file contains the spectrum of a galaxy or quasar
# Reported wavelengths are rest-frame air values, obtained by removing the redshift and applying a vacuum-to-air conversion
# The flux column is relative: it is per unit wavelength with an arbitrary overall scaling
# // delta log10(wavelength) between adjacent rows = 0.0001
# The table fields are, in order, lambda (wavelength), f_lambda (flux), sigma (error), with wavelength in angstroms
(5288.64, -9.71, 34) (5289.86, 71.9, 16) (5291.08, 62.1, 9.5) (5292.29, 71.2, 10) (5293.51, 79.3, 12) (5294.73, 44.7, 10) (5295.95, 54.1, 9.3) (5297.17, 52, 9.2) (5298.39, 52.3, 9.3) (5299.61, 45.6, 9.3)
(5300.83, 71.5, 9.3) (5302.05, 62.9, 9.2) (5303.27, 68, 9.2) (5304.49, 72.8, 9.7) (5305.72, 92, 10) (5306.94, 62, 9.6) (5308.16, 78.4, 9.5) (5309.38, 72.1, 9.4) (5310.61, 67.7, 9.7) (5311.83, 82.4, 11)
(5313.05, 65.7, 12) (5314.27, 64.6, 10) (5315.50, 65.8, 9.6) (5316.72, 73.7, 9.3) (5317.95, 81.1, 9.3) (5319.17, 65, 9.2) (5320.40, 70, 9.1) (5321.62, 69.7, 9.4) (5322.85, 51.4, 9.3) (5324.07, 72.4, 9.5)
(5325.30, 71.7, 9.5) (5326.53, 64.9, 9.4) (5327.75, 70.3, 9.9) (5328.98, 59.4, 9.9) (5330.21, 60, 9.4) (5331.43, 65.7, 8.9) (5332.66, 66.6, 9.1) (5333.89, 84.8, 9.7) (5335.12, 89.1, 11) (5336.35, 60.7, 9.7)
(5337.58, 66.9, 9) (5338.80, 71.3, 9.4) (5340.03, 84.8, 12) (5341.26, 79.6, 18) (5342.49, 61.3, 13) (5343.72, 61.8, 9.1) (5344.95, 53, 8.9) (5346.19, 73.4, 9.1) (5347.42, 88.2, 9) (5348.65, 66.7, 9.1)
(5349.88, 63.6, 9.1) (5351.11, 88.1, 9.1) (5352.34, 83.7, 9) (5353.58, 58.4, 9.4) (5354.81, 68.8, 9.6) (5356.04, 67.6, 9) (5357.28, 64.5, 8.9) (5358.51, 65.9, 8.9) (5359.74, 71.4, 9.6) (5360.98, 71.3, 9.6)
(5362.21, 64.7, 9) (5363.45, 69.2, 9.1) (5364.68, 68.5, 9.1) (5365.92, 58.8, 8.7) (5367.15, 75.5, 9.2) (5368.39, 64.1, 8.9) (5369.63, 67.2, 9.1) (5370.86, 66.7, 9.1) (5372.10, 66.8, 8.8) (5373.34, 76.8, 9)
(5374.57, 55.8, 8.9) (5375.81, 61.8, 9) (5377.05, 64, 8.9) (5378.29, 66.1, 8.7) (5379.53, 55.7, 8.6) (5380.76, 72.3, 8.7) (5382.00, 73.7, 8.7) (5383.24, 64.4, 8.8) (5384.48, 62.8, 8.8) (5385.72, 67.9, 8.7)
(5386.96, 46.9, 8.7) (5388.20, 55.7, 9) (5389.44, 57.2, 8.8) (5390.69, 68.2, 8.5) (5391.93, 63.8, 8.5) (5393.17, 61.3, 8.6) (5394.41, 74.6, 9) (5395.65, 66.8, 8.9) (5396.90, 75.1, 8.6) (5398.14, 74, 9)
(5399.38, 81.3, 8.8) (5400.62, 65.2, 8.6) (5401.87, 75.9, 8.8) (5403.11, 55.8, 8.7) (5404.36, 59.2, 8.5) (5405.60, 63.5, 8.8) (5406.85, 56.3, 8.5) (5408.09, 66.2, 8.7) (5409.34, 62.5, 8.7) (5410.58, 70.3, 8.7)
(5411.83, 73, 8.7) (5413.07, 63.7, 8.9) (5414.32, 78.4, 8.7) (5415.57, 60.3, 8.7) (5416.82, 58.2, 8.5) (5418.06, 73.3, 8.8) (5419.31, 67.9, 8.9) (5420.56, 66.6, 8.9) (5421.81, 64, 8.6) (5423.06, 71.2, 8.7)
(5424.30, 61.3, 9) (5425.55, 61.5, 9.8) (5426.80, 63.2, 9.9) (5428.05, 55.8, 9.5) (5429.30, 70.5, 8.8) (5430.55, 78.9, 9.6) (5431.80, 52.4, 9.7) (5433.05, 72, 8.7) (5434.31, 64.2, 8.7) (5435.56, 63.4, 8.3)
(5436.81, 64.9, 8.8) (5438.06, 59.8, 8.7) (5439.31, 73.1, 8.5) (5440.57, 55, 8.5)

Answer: -44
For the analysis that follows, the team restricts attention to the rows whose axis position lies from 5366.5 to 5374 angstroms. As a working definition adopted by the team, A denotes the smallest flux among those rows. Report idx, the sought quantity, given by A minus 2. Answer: 62.1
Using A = 64.1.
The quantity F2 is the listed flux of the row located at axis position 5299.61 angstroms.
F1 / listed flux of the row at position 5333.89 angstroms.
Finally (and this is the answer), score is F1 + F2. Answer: 130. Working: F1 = 84.8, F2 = 45.6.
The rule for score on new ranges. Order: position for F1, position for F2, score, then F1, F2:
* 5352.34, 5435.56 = 147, 83.7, 63.4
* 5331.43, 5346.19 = 139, 65.7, 73.4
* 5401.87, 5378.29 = 142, 75.9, 66.1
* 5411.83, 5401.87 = 149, 73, 75.9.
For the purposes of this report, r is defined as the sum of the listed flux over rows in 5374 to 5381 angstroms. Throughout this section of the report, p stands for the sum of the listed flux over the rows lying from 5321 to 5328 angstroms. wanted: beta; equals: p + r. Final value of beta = 776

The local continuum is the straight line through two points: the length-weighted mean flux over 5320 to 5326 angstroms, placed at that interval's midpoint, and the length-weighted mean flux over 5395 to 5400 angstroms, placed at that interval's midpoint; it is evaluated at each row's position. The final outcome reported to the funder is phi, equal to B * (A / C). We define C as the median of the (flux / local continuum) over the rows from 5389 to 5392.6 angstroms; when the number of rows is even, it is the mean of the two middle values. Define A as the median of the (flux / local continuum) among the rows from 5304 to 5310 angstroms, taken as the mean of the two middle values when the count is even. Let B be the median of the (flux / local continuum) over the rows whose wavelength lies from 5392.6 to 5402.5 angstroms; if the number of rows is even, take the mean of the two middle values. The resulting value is 1.30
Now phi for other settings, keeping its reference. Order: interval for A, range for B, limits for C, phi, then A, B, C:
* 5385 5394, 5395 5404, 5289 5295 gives 0.74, 0.83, 0.995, 1.12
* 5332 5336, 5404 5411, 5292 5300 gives 1.29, 1.25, 0.836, 0.81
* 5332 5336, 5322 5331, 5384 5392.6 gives 1.40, 1.25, 0.965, 0.86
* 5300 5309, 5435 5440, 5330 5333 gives 0.93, 1.11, 0.820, 0.97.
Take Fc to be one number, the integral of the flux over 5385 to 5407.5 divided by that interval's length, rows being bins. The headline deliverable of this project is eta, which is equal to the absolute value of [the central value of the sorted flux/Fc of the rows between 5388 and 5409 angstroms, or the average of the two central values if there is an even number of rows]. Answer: 1.00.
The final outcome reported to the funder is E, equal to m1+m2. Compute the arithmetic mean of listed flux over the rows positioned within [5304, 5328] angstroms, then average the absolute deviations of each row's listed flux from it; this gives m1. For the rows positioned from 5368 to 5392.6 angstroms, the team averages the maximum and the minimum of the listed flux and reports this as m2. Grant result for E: 67.9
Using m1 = 6.0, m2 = 62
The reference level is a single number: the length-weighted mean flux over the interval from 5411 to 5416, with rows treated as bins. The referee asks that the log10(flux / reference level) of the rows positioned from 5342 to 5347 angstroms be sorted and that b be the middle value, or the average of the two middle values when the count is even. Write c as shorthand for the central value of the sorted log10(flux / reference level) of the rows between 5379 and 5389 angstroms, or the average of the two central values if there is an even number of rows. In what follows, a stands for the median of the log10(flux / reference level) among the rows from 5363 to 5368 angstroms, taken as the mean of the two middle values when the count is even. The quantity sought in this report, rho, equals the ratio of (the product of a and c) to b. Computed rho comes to -0.001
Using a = -0.002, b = -0.05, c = -0.037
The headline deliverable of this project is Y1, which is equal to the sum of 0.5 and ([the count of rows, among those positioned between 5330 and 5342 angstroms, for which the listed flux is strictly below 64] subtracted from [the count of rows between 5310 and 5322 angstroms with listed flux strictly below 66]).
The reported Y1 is 2.5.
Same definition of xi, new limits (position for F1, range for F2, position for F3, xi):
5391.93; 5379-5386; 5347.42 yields 3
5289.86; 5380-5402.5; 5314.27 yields -26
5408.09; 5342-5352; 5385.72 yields 24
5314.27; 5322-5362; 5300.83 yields 15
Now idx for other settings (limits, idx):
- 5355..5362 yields 62.5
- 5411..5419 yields 56.2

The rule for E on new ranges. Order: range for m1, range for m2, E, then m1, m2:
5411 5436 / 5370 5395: 67.6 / 5.8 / 62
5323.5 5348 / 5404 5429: 75.4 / 8.3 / 67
